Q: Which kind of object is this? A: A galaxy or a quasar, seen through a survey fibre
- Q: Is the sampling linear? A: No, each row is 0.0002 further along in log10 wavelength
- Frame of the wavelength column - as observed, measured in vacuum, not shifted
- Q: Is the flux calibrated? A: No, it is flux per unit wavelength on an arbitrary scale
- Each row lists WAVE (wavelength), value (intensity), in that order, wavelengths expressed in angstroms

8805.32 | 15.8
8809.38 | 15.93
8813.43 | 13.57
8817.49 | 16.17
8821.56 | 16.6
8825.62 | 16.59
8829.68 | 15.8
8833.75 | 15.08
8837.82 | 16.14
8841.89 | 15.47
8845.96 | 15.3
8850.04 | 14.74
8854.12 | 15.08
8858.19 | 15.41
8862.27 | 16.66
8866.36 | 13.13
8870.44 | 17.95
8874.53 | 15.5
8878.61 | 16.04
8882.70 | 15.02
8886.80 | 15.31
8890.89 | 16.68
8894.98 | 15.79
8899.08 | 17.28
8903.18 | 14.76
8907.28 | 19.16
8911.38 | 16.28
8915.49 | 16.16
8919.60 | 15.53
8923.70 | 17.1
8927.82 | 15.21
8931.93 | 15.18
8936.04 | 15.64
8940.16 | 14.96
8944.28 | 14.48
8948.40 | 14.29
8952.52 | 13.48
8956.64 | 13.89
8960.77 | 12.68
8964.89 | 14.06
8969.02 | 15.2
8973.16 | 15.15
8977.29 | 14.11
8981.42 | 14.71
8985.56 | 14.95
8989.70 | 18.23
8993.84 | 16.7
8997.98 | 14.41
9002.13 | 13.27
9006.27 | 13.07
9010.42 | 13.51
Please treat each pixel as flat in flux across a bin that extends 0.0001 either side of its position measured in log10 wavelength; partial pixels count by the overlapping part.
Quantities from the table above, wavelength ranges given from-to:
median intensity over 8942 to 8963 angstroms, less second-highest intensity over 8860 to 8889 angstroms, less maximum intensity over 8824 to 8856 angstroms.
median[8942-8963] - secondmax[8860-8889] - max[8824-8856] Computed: -19.4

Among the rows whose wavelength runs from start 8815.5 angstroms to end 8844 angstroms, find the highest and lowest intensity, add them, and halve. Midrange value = 15.8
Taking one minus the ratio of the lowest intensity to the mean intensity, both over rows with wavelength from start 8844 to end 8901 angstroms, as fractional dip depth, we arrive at 0.16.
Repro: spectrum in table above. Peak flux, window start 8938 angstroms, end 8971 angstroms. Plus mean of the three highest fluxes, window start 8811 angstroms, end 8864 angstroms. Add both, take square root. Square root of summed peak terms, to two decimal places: 5.64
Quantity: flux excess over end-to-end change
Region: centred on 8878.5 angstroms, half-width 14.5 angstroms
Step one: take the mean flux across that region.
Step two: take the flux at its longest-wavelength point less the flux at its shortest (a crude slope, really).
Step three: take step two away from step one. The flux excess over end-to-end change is 12.1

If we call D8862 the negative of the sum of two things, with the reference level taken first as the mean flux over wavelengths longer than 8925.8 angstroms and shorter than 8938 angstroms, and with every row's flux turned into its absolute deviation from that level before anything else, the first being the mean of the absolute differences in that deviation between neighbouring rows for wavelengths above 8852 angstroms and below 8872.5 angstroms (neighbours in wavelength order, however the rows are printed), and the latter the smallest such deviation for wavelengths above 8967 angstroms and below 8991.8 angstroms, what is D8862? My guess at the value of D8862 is -0.8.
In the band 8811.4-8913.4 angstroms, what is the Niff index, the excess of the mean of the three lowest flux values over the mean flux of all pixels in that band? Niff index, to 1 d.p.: -2.0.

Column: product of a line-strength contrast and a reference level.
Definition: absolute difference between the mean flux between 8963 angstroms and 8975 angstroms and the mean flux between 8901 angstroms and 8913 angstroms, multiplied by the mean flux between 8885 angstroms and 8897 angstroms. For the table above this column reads 31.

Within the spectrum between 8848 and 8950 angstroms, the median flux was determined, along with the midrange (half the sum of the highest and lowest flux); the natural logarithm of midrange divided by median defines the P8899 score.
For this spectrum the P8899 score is 0.041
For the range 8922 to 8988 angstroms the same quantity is 0.004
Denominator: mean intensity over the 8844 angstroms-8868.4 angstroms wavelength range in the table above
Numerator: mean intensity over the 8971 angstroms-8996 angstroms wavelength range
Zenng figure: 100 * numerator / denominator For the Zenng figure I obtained 104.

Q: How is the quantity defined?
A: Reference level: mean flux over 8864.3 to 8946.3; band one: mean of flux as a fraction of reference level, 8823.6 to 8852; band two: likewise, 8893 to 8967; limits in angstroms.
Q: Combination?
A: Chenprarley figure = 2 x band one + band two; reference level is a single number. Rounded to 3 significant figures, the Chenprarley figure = 2.93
